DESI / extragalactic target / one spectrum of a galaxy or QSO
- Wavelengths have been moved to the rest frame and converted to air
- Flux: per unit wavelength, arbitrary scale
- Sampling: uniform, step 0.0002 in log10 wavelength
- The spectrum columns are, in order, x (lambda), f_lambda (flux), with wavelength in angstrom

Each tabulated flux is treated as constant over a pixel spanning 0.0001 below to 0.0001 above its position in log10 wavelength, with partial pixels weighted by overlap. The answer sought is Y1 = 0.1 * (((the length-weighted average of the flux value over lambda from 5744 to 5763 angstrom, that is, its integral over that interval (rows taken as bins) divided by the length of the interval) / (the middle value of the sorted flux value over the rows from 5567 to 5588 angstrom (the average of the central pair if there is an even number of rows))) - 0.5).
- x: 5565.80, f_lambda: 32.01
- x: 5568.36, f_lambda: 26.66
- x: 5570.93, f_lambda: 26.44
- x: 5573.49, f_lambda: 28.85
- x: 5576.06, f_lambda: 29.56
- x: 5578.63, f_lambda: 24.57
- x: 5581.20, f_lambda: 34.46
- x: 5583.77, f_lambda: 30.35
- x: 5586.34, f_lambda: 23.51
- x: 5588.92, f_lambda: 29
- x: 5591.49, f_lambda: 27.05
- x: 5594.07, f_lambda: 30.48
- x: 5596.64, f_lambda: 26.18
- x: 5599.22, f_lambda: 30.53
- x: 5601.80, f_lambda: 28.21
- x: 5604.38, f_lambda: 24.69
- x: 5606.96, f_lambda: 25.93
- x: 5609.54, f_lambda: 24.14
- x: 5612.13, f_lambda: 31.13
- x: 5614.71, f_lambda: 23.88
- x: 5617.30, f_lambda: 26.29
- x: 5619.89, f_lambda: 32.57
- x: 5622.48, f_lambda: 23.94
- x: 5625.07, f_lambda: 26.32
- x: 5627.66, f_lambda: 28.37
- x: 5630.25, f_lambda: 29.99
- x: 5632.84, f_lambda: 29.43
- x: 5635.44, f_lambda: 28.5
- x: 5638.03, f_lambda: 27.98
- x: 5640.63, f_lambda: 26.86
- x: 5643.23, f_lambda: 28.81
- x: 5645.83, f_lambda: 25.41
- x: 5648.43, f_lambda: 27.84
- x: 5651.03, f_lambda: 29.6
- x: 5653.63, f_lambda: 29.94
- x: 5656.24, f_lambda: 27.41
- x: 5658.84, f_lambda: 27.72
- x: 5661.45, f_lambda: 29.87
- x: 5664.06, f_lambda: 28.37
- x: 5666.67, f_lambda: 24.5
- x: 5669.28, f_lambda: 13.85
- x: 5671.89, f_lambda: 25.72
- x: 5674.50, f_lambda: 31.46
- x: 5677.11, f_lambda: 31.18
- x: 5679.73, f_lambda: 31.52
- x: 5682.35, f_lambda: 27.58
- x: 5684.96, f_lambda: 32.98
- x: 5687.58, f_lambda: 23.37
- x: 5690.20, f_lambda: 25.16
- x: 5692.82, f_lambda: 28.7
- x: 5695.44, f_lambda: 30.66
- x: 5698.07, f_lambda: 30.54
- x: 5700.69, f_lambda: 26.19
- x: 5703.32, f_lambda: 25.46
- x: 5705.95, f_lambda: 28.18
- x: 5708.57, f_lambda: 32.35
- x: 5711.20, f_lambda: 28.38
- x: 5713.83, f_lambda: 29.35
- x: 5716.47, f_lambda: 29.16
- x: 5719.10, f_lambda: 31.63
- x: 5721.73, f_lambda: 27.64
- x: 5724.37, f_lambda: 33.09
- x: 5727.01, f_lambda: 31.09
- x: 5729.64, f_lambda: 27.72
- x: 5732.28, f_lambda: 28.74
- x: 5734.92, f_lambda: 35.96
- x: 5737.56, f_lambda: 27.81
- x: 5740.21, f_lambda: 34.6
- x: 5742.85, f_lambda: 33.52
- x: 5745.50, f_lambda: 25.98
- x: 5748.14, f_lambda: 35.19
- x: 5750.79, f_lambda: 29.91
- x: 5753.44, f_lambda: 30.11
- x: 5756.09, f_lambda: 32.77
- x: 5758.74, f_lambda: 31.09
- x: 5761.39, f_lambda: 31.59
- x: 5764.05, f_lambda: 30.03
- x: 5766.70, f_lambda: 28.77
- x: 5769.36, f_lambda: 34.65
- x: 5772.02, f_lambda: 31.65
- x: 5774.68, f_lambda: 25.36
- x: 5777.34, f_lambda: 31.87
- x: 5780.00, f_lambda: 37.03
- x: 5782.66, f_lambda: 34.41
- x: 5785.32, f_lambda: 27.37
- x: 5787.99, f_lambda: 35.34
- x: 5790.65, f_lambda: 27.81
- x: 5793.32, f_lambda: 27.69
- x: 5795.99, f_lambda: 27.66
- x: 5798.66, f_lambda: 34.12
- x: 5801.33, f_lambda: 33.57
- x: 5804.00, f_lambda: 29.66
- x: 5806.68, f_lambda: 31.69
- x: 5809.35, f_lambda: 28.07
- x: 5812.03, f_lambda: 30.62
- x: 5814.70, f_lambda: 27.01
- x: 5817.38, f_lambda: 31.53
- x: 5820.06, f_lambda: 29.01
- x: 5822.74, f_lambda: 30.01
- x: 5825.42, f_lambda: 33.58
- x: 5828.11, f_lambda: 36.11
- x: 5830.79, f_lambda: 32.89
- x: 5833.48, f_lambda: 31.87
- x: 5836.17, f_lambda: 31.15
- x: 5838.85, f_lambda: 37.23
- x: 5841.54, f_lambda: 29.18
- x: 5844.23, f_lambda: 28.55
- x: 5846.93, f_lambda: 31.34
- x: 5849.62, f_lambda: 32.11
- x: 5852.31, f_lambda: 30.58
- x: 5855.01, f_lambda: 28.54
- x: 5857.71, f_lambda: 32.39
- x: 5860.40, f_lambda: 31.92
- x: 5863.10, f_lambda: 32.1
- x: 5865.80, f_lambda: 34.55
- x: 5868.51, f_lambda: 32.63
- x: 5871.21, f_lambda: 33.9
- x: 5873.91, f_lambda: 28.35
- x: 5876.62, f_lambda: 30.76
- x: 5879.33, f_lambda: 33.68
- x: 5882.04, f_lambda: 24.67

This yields 0.062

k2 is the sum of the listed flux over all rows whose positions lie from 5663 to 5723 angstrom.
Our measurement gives 644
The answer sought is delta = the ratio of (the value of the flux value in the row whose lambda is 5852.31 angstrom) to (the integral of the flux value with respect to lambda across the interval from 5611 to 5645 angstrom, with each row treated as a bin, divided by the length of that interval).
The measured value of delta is 1.09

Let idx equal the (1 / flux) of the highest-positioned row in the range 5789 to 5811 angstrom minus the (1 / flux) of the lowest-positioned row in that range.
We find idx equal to -0.0003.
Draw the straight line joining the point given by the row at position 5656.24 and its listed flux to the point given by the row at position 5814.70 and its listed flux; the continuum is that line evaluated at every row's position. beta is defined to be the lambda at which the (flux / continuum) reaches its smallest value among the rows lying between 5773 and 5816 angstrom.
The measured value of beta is 5774.68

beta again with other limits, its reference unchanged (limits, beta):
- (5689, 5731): 5690.20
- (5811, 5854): 5814.70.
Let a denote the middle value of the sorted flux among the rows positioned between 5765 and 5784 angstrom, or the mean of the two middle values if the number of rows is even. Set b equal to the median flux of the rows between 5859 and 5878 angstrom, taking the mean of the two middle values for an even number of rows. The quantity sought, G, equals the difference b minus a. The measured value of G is 0.23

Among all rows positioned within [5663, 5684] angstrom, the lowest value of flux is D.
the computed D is 13.85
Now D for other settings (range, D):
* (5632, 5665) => 25.41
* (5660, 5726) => 13.85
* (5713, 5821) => 25.36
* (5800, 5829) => 27.01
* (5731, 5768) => 25.98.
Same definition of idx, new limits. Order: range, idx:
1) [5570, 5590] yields -0.0033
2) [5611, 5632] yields 0.0012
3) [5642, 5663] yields -0.0012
